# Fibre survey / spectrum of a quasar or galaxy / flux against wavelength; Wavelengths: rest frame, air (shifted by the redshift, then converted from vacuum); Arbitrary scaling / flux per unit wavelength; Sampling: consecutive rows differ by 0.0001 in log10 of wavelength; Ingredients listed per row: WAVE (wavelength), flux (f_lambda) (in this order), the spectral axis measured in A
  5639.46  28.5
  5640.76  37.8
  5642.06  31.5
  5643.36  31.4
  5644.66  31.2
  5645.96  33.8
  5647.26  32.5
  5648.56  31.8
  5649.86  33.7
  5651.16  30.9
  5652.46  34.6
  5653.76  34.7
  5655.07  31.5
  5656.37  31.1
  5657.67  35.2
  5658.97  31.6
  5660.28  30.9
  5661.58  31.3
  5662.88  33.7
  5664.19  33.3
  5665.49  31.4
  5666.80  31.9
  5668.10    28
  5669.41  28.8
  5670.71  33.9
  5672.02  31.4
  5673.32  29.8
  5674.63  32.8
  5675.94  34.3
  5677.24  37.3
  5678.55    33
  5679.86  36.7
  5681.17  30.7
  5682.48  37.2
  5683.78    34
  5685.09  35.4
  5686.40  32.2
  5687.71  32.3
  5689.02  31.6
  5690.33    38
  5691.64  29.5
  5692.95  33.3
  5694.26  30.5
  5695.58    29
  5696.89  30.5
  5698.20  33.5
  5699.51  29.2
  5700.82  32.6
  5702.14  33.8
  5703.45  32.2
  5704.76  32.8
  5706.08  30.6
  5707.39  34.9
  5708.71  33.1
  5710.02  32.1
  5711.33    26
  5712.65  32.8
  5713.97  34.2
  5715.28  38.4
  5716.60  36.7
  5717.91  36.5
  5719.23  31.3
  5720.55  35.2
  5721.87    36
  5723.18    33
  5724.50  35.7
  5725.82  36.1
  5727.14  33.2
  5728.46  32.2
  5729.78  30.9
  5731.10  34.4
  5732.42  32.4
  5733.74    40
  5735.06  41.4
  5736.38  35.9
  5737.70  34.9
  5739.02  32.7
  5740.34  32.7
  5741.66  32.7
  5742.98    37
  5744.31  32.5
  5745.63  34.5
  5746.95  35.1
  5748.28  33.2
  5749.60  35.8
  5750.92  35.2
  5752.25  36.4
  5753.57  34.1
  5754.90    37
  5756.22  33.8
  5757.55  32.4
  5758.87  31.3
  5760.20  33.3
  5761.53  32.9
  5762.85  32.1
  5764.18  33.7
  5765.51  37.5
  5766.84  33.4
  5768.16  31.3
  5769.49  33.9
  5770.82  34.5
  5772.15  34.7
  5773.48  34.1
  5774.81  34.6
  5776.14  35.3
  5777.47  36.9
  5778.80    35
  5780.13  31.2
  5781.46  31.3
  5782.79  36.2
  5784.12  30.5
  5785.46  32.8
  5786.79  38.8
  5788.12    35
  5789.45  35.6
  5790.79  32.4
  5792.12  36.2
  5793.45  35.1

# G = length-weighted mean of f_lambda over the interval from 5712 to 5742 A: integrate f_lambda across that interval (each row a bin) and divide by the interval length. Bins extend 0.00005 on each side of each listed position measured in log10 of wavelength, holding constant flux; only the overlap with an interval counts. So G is 34.8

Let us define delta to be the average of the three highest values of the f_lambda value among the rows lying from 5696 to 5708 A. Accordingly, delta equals 34.1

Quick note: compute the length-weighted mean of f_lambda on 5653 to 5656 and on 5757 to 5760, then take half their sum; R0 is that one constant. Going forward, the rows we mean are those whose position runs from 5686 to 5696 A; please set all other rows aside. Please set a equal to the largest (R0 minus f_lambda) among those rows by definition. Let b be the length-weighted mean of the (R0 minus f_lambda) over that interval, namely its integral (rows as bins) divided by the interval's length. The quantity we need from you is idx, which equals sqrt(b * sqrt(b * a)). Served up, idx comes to 0.7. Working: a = 3.5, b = 0.4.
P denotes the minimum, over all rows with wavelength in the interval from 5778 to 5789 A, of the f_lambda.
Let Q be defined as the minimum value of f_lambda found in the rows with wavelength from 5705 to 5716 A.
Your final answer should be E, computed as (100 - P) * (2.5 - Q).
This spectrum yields -1633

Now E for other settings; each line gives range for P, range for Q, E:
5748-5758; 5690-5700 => -1791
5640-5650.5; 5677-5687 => -1940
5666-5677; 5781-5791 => -2016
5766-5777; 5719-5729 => -1979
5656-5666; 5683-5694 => -1866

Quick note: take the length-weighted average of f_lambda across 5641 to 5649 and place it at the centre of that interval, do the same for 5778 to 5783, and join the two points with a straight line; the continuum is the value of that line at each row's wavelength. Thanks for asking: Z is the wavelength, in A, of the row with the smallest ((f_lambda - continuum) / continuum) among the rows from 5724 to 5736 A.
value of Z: 5729.78 A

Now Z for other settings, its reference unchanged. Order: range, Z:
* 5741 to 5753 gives 5744.31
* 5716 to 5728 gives 5719.23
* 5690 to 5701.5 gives 5695.58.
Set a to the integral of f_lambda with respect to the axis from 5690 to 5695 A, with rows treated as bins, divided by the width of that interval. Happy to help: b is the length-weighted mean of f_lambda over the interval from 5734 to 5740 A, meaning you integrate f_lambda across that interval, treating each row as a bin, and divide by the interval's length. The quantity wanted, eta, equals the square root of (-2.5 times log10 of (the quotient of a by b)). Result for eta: 0.35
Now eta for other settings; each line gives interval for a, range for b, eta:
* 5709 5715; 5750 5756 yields 0.35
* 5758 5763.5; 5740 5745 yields 0.21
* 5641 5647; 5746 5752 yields 0.28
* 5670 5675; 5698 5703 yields 0.09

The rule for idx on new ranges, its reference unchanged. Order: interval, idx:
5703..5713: 1.3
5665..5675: 2.0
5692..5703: 1.4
